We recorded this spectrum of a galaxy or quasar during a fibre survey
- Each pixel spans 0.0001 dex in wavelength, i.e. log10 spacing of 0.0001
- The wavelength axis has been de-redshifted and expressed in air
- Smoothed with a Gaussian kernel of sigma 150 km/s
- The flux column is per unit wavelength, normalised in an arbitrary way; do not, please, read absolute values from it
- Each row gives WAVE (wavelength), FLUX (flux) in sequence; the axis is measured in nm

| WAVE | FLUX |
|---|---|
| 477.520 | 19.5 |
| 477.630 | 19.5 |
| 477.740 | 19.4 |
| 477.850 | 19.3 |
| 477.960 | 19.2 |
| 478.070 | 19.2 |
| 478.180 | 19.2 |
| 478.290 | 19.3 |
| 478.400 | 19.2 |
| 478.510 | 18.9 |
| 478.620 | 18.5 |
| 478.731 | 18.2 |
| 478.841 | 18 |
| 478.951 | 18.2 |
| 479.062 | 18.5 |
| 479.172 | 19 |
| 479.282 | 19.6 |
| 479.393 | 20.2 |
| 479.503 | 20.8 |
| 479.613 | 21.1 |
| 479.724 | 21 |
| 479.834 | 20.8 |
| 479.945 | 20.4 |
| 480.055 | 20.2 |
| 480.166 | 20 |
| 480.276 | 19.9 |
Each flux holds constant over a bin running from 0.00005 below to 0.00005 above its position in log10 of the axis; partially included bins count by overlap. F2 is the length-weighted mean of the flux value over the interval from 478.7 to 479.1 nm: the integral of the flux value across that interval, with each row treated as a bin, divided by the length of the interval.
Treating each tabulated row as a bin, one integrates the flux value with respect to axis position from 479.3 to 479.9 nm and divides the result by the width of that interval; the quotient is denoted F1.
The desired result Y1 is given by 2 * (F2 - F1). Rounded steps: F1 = 20.7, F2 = 18.2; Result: -5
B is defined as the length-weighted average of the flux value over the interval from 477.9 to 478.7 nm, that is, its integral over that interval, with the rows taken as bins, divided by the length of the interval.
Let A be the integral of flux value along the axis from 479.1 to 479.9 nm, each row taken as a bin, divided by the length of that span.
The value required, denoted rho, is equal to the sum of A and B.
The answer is 39.4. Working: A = 20.3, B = 19.0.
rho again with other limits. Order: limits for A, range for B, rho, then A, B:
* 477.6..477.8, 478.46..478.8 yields 37.9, 19.4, 18.5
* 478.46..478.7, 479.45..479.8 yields 39.6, 18.6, 21.0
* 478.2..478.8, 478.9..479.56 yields 38.2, 18.8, 19.4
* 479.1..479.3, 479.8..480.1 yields 39.7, 19.2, 20.5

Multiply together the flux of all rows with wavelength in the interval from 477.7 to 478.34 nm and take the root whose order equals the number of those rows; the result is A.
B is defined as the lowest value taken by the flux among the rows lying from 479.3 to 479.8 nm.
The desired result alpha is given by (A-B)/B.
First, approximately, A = 19.3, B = 20.2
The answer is -0.046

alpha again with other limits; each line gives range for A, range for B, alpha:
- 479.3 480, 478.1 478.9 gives 0.151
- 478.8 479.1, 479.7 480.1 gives -0.097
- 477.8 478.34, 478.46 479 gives 0.069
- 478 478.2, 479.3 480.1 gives -0.050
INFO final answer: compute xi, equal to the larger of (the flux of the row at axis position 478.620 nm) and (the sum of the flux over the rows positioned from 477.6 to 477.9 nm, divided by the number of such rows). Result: 19.4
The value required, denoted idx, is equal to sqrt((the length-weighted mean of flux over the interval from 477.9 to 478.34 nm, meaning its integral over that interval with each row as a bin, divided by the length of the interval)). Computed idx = 4.39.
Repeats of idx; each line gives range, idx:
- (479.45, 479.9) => 4.57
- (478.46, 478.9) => 4.29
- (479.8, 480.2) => 4.51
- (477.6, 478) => 4.40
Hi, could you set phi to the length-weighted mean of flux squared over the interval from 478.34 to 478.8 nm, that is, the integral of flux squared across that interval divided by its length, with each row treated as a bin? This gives 349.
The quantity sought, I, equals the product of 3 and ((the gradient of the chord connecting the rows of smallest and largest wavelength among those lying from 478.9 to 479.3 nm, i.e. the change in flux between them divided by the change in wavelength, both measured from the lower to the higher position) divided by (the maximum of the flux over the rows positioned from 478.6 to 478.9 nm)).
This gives 0.7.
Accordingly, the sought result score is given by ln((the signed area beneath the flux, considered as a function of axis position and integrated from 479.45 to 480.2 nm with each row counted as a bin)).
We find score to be 2.7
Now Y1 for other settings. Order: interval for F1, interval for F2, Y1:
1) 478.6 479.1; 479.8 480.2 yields 4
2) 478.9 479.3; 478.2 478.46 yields 1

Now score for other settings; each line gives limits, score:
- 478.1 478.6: 2.3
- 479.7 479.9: 1.4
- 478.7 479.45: 2.6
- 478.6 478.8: 1.3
